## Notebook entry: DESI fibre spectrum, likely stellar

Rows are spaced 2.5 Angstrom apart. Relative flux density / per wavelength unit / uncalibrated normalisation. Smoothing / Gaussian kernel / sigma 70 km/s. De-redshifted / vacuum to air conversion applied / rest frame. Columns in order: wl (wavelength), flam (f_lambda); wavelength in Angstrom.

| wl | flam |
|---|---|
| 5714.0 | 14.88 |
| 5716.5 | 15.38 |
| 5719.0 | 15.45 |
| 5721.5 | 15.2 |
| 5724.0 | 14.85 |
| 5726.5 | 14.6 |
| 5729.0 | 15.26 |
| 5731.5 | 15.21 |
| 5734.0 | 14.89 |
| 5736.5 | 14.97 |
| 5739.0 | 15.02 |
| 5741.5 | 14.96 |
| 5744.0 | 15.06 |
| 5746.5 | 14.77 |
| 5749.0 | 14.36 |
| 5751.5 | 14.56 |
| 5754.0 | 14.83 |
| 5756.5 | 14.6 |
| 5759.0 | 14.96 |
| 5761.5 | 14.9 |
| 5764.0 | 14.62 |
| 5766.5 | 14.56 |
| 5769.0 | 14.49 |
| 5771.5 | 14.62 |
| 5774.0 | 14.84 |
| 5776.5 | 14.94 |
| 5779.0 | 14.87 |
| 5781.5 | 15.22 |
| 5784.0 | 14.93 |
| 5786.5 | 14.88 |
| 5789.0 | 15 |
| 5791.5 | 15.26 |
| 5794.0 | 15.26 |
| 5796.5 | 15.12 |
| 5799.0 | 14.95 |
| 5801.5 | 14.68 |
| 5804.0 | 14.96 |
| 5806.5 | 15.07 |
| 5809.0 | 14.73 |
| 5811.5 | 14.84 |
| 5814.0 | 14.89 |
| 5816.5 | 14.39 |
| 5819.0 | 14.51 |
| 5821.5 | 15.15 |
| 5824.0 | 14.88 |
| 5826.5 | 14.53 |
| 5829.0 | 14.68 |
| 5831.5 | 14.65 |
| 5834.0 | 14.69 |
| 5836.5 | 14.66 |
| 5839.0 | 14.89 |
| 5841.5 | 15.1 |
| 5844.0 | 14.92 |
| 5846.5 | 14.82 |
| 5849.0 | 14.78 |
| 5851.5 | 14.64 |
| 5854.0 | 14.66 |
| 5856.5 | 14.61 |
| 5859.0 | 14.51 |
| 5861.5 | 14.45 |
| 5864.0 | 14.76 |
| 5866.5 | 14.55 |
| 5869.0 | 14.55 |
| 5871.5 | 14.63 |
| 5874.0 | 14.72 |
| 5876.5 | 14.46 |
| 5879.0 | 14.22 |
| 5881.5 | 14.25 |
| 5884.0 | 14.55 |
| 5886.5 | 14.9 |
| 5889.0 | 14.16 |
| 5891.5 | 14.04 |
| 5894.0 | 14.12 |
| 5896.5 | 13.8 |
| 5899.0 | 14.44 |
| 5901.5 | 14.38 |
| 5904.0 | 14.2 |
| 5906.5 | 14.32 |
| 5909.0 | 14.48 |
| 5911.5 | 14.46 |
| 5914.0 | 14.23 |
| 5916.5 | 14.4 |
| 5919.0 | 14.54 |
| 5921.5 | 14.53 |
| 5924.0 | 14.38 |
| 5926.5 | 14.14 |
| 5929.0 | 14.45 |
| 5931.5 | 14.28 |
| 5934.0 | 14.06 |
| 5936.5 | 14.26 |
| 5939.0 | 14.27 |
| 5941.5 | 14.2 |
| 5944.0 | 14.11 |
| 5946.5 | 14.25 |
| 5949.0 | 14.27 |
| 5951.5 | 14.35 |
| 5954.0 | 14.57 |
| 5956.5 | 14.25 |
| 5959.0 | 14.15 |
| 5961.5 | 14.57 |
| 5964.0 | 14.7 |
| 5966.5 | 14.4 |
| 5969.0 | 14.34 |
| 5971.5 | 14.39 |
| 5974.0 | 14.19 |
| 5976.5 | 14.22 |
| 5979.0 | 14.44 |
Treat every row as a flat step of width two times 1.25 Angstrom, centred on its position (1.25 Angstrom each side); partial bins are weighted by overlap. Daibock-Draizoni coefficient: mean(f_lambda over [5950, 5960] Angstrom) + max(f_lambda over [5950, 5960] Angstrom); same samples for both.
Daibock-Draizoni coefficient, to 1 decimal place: 28.9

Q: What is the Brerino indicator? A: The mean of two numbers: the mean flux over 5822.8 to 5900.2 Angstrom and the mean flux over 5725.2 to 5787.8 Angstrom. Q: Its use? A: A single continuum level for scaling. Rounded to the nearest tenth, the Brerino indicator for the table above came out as 14.7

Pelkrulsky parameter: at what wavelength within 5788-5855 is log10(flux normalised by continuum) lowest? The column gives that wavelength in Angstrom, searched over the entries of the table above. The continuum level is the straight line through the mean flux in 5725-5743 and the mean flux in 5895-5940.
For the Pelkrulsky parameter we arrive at 5816.5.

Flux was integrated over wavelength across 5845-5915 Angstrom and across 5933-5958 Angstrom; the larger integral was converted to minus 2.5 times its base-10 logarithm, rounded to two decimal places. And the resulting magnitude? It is -7.51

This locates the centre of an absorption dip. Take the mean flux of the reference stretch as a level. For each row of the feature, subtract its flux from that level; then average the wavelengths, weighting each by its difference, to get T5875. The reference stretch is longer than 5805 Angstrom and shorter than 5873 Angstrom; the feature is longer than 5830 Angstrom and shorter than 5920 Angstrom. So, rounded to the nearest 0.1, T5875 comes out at 5896.9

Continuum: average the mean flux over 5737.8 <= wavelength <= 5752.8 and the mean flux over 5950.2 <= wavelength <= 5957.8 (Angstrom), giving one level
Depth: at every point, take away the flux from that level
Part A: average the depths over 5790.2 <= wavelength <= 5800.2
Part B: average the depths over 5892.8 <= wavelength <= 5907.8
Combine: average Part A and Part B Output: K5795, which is -0.09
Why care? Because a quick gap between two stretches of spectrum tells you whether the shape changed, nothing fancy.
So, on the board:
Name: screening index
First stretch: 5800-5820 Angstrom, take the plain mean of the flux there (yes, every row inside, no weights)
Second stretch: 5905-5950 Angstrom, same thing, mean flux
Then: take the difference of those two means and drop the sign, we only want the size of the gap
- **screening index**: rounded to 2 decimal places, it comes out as 0.45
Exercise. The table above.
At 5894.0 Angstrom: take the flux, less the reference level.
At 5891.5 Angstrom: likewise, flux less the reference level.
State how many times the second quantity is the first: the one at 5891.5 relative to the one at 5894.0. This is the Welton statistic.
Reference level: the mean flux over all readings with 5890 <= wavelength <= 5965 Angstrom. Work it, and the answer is 1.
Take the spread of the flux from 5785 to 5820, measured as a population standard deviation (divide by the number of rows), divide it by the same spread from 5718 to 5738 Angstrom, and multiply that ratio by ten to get 9.6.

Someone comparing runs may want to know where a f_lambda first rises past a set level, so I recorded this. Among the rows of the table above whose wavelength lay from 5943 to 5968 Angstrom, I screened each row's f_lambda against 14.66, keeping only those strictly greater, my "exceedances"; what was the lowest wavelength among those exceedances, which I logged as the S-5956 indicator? 5964.0 Angstrom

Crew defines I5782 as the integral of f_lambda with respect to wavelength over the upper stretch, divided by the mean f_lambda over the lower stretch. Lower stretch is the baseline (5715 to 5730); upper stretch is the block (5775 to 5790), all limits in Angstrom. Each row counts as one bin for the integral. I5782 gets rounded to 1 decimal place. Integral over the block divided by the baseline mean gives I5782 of 14.9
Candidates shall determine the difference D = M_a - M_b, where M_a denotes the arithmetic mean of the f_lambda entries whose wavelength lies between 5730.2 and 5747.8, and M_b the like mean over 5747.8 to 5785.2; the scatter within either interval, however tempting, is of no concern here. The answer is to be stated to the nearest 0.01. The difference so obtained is 0.23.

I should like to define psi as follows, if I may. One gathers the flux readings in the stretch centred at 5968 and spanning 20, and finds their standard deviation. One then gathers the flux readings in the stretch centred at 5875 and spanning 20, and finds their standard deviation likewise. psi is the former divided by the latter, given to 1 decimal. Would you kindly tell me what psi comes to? 1.1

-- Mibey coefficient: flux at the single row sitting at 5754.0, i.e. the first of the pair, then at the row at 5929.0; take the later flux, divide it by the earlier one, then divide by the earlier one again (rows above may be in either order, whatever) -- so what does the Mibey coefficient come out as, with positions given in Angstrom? 0.066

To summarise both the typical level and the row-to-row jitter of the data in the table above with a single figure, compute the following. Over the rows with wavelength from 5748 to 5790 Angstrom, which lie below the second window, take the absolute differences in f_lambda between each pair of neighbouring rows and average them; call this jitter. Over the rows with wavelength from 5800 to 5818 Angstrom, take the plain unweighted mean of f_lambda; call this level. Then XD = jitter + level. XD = 14.97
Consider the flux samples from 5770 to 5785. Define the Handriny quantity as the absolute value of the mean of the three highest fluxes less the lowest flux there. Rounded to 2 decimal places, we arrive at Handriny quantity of 0.41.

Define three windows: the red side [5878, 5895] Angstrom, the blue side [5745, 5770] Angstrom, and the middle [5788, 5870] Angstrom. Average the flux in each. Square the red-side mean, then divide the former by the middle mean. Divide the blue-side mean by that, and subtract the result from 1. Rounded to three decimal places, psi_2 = -0.058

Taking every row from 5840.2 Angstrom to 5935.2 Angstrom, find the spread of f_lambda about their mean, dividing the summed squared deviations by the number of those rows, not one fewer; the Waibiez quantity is 0.27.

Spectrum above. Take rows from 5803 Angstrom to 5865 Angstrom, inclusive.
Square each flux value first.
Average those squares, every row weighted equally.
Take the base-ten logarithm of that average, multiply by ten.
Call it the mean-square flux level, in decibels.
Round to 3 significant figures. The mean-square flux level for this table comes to 23.4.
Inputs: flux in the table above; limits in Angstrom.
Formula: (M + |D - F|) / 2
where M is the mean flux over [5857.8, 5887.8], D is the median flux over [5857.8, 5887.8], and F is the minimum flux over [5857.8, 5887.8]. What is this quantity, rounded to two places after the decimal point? 7.44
